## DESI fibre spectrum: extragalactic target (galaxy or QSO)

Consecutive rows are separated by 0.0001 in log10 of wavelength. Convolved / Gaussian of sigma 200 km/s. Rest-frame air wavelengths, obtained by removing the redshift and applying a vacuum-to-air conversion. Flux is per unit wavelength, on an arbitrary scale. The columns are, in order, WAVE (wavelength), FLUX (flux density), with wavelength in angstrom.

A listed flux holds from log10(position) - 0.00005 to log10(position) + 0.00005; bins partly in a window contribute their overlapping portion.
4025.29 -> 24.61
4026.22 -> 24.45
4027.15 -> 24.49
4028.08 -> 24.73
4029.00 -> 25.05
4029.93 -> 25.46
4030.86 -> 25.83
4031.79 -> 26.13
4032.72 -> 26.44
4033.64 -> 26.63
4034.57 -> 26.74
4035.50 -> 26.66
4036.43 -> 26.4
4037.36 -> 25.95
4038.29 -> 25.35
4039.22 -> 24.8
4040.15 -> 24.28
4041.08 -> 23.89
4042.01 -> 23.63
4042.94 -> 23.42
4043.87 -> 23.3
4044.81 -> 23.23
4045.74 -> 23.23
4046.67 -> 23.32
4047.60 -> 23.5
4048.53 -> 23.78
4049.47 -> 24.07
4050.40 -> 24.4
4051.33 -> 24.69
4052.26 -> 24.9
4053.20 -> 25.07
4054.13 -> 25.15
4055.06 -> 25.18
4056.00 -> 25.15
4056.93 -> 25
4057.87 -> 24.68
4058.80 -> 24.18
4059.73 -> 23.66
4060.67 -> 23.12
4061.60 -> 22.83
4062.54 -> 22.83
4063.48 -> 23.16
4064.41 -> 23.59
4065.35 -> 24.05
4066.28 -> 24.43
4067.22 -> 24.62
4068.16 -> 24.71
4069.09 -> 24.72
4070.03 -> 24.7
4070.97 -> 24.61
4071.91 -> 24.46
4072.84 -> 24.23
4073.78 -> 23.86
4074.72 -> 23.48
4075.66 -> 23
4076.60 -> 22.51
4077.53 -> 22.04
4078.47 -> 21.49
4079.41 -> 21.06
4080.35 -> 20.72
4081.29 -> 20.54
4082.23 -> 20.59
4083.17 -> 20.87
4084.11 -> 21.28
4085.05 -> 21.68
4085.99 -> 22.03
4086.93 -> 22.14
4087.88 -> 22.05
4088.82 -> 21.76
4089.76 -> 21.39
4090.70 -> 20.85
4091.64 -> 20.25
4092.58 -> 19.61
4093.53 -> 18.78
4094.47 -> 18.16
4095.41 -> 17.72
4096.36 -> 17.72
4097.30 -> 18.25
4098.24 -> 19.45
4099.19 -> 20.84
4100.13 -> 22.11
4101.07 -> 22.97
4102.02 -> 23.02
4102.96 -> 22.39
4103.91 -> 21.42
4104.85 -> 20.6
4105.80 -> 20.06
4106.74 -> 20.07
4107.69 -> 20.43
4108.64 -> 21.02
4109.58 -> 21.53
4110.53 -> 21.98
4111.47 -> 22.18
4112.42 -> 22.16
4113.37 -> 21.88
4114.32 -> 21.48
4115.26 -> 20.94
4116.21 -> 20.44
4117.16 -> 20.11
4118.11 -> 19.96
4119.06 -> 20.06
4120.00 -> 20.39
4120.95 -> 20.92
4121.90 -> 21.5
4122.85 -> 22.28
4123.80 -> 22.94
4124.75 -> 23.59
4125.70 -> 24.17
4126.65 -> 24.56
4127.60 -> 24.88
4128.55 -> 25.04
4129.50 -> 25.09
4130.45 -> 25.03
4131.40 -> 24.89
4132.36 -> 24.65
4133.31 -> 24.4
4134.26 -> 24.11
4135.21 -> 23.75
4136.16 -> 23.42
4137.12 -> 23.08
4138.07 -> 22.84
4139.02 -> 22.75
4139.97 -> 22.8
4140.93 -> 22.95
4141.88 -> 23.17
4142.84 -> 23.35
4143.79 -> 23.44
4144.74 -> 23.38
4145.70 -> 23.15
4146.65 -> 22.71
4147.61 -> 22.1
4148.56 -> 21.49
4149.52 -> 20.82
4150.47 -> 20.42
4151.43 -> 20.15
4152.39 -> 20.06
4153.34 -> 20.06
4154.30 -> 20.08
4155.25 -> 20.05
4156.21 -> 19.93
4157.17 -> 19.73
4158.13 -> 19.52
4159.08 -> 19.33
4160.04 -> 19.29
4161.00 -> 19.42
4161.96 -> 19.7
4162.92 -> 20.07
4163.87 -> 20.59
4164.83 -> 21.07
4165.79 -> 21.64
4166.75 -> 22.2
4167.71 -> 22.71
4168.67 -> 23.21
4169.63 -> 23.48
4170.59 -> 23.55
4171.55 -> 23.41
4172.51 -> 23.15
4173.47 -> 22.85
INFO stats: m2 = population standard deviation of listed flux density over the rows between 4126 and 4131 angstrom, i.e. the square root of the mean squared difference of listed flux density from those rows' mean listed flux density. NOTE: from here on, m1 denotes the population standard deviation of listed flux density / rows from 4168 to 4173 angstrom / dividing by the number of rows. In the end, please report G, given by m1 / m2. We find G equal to 0.8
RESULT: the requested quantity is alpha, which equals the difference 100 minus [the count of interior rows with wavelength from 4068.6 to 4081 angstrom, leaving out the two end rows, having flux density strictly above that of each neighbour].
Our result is 100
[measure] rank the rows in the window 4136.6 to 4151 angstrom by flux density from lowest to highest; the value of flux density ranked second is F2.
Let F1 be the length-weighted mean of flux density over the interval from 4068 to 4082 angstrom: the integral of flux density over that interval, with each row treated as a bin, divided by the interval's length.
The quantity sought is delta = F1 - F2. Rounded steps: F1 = 23.0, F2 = 20.82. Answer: 2.2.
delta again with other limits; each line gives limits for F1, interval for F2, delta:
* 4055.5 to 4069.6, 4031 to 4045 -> 0.7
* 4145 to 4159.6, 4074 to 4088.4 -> 0.1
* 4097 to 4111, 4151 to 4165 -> 1.8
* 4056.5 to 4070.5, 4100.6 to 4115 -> 3.9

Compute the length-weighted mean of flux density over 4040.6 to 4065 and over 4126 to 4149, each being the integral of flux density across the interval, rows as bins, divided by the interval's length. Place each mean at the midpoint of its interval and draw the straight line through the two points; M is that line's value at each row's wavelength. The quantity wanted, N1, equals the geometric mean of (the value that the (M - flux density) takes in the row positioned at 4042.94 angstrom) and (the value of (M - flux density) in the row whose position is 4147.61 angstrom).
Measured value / 0.9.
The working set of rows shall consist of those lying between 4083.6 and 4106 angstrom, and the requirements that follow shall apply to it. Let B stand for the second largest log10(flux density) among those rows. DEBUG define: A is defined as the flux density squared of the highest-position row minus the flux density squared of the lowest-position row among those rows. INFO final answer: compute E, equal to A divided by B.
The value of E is -37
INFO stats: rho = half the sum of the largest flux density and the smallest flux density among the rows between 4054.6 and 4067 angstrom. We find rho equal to 24.0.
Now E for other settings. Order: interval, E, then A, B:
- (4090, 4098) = -78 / -102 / 1.31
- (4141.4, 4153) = -98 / -134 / 1.37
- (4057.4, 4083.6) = -125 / -174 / 1.39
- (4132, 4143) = -45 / -62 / 1.39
